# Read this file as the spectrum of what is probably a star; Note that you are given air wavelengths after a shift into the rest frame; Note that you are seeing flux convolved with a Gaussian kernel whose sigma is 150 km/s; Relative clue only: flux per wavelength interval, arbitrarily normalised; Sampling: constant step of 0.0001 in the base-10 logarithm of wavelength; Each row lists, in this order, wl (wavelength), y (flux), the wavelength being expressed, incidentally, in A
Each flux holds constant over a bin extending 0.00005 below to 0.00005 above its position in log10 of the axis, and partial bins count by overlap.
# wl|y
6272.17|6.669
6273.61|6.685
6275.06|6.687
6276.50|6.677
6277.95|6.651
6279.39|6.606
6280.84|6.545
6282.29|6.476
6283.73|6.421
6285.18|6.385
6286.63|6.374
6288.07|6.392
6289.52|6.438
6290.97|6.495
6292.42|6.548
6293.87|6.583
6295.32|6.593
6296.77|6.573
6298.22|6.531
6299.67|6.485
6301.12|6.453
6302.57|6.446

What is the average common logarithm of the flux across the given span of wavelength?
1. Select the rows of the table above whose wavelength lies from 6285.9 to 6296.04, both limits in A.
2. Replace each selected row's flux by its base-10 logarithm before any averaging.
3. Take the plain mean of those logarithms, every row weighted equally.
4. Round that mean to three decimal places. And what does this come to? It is 0.812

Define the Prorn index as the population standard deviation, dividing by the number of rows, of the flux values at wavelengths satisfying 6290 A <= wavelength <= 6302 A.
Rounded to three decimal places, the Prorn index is 0.048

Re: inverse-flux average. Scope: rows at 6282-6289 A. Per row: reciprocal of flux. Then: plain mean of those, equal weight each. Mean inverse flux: 0.156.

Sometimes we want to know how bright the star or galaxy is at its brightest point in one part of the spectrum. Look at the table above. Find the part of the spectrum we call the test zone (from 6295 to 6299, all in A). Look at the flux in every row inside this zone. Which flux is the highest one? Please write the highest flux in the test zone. 6.593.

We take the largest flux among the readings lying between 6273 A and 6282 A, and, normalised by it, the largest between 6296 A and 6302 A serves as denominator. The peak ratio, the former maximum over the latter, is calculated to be 1.017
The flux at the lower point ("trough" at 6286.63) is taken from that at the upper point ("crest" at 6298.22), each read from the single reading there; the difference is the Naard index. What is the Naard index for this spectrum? 0.16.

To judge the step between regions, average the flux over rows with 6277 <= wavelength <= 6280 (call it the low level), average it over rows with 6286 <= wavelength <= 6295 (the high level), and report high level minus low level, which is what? -0.16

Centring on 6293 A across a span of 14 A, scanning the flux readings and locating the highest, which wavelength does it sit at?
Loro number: 6295.32 A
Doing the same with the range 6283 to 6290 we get 6289.52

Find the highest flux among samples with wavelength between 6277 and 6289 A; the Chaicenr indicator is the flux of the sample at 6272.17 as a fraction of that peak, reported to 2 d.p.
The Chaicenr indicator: 1.00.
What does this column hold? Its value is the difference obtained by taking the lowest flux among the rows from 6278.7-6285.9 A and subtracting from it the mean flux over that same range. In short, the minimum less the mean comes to -0.10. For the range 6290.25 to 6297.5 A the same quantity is -0.06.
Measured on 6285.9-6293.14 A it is -0.08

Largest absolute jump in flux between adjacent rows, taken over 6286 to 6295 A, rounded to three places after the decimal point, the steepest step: 0.057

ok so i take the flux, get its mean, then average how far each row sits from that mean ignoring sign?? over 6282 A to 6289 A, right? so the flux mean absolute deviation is 0.031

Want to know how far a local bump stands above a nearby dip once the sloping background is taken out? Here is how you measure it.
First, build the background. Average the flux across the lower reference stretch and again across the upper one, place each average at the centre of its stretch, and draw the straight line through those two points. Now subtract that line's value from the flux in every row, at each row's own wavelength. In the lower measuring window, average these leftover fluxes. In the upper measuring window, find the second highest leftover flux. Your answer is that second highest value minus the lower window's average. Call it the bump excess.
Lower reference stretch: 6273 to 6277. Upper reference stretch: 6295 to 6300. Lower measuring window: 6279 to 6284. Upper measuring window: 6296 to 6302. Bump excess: 0.12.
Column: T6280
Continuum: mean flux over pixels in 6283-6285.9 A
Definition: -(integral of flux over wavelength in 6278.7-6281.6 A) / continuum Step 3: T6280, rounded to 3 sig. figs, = -2.97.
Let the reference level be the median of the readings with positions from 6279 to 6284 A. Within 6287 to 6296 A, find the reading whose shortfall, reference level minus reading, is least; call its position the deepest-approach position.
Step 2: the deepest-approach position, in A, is 6295.32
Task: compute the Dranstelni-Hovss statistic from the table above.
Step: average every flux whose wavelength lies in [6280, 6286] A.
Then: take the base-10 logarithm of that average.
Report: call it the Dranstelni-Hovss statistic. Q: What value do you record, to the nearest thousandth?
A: 0.810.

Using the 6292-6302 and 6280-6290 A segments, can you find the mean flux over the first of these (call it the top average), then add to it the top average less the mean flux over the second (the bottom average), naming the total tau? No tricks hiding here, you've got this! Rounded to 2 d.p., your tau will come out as 6.64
